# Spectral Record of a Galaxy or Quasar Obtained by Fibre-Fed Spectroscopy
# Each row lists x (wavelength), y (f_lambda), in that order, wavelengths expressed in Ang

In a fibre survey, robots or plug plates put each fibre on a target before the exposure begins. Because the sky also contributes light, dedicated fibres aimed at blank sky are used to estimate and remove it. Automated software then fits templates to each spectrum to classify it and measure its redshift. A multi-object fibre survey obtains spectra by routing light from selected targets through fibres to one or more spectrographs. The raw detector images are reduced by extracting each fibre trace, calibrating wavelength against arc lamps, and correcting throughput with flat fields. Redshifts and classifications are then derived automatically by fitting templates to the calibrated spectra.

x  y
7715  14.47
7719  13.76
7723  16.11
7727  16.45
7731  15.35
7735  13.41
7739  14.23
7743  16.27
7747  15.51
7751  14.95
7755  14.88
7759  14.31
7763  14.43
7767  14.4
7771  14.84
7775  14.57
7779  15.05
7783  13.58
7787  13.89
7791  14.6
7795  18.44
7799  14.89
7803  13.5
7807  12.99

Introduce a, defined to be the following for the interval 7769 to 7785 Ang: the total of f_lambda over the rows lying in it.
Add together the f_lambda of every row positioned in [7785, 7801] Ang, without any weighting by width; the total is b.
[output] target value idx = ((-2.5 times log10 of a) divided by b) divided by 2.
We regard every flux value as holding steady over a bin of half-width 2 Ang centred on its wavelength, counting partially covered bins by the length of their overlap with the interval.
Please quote -0.0357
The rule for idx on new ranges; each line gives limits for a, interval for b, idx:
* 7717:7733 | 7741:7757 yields -0.0363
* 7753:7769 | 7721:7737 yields -0.0360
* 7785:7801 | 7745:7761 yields -0.0375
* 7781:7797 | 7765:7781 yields -0.0378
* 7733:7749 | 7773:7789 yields -0.0388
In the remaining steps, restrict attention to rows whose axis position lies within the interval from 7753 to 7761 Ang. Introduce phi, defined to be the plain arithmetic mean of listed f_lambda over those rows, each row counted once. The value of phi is 14.6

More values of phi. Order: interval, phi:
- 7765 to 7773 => 14.6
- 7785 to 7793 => 14.2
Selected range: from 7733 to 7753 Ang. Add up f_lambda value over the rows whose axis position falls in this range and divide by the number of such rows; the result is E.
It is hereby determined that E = 14.9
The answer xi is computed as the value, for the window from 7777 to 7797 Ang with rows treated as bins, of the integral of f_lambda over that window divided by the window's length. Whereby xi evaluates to 15.1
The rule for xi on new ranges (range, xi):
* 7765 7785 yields 14.5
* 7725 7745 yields 15.1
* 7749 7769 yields 14.6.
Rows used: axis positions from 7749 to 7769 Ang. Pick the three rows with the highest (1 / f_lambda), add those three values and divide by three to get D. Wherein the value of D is 0.0695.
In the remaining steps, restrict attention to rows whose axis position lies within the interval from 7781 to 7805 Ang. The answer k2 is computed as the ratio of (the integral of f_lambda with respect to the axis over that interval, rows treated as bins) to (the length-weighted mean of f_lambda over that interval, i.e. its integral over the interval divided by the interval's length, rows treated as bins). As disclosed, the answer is 24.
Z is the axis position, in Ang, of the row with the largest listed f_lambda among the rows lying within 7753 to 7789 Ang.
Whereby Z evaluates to 7779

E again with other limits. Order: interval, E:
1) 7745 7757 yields 15.1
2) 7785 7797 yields 15.6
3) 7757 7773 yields 14.5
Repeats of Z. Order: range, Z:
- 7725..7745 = 7727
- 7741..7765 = 7743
